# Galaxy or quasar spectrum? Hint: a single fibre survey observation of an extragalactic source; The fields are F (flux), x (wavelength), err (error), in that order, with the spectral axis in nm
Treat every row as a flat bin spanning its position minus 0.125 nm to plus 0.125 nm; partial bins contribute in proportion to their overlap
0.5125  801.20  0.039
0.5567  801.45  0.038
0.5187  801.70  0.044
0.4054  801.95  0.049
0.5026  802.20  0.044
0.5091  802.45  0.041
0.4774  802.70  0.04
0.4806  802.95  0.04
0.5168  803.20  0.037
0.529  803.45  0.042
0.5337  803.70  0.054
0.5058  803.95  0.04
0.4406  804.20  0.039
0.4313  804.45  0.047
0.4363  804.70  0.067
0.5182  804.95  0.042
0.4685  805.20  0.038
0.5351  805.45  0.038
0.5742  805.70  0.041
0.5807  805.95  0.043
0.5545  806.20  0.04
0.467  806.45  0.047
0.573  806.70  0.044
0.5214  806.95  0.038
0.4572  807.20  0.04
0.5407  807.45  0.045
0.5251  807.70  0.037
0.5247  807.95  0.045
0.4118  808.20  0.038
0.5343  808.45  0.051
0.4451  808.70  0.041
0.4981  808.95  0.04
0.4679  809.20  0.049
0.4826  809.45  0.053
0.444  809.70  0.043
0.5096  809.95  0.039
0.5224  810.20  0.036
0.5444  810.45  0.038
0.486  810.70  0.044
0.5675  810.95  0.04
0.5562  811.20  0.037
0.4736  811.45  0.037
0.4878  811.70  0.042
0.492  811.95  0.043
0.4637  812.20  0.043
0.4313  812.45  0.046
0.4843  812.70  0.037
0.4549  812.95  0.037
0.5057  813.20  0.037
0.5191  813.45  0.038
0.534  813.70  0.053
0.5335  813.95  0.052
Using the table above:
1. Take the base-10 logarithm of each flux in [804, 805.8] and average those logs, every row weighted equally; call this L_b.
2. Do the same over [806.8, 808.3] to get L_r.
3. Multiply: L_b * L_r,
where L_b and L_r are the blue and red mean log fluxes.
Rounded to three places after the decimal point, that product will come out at 0.096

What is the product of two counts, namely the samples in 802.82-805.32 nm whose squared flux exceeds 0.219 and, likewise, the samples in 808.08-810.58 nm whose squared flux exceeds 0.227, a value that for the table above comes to 42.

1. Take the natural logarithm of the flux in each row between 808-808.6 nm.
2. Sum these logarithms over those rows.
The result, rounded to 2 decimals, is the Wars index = -1.51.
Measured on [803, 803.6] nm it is -1.30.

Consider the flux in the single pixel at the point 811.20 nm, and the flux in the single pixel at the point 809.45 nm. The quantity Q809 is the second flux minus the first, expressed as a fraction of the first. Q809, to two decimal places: -0.13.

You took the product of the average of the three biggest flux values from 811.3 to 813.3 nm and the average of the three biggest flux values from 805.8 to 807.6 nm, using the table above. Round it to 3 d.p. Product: 0.282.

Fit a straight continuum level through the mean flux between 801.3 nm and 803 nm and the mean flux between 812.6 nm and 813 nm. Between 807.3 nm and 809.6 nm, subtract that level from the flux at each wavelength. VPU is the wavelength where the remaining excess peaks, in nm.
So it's 807.45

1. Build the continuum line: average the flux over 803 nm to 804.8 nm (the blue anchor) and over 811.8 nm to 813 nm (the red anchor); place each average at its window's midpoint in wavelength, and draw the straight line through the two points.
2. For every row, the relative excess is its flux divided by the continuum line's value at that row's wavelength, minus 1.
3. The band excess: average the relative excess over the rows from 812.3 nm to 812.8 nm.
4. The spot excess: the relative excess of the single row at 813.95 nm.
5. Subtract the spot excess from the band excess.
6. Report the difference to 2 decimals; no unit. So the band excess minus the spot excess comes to -0.17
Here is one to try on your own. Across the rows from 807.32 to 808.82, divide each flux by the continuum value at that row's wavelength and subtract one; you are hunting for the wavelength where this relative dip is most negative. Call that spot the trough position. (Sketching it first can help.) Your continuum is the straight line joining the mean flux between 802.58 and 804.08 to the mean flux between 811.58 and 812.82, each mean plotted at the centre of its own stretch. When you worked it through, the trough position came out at 808.20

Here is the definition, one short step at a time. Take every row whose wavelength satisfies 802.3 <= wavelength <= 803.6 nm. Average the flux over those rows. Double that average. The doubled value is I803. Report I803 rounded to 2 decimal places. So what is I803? 1.01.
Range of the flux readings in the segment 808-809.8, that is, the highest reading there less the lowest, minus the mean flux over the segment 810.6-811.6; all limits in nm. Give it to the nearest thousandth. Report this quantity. -0.398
